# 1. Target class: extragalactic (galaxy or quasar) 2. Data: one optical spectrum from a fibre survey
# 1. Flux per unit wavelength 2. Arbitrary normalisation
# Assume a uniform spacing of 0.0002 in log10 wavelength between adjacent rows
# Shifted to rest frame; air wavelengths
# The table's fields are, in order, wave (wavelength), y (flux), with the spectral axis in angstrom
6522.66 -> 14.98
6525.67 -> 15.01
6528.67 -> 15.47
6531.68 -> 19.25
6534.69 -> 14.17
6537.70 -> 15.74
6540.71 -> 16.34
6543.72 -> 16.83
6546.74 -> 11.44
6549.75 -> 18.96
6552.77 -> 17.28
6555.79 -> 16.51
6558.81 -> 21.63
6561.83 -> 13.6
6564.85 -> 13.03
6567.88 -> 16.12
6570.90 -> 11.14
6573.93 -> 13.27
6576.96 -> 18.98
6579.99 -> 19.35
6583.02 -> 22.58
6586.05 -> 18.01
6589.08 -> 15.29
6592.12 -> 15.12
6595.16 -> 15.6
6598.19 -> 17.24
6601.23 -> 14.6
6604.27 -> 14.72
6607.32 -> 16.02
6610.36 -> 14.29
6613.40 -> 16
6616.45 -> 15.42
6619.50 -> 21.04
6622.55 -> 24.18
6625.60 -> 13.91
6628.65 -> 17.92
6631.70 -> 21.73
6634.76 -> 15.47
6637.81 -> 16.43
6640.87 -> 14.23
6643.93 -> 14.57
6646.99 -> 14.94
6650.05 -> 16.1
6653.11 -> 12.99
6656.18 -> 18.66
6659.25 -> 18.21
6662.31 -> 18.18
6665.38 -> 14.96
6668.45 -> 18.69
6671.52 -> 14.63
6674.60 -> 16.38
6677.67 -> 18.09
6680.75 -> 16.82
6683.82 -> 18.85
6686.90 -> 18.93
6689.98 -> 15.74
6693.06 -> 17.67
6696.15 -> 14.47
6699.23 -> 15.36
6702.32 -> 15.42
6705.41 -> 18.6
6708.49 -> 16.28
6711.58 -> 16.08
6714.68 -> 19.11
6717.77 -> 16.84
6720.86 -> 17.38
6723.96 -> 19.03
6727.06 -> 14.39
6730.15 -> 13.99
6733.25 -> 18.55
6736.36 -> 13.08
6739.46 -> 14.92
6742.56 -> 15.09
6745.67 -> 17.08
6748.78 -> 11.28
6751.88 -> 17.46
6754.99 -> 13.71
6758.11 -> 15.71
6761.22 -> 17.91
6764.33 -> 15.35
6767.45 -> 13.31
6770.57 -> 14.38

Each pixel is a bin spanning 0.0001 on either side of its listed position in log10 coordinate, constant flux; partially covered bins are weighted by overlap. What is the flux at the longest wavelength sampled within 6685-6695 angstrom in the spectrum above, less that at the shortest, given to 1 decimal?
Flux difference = -1.3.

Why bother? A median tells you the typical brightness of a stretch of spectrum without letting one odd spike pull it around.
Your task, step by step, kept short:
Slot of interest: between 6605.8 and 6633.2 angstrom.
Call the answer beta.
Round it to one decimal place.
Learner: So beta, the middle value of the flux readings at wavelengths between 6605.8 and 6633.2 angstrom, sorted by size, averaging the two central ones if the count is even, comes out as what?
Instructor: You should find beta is 16.0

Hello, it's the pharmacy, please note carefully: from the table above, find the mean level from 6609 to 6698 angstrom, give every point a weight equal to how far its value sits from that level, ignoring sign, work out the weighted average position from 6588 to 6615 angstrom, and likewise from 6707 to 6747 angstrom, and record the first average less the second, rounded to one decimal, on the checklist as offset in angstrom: -128.0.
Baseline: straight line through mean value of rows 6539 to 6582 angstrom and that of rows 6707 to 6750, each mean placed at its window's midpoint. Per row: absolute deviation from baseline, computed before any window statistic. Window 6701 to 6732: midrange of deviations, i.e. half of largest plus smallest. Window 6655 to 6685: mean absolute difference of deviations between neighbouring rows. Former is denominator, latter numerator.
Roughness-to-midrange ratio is 0.72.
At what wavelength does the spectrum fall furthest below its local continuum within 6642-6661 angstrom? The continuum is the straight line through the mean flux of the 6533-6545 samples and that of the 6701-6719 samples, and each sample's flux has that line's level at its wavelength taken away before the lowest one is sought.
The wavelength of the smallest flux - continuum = 6653.11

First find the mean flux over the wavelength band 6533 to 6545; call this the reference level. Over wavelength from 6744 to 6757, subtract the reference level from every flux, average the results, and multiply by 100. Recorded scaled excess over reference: -89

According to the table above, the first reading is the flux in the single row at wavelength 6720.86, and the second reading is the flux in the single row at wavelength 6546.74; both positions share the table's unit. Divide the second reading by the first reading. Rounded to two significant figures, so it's 0.66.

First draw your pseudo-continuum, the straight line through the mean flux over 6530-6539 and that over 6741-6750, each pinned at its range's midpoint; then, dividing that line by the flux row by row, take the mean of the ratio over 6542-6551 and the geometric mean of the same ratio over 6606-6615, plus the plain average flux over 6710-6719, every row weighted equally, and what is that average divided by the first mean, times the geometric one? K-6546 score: 16.3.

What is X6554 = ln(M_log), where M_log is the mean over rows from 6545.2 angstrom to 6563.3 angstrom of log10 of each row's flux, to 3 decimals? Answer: 0.191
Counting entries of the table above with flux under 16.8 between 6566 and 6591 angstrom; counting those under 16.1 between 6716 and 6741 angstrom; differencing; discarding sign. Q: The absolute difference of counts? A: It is 0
